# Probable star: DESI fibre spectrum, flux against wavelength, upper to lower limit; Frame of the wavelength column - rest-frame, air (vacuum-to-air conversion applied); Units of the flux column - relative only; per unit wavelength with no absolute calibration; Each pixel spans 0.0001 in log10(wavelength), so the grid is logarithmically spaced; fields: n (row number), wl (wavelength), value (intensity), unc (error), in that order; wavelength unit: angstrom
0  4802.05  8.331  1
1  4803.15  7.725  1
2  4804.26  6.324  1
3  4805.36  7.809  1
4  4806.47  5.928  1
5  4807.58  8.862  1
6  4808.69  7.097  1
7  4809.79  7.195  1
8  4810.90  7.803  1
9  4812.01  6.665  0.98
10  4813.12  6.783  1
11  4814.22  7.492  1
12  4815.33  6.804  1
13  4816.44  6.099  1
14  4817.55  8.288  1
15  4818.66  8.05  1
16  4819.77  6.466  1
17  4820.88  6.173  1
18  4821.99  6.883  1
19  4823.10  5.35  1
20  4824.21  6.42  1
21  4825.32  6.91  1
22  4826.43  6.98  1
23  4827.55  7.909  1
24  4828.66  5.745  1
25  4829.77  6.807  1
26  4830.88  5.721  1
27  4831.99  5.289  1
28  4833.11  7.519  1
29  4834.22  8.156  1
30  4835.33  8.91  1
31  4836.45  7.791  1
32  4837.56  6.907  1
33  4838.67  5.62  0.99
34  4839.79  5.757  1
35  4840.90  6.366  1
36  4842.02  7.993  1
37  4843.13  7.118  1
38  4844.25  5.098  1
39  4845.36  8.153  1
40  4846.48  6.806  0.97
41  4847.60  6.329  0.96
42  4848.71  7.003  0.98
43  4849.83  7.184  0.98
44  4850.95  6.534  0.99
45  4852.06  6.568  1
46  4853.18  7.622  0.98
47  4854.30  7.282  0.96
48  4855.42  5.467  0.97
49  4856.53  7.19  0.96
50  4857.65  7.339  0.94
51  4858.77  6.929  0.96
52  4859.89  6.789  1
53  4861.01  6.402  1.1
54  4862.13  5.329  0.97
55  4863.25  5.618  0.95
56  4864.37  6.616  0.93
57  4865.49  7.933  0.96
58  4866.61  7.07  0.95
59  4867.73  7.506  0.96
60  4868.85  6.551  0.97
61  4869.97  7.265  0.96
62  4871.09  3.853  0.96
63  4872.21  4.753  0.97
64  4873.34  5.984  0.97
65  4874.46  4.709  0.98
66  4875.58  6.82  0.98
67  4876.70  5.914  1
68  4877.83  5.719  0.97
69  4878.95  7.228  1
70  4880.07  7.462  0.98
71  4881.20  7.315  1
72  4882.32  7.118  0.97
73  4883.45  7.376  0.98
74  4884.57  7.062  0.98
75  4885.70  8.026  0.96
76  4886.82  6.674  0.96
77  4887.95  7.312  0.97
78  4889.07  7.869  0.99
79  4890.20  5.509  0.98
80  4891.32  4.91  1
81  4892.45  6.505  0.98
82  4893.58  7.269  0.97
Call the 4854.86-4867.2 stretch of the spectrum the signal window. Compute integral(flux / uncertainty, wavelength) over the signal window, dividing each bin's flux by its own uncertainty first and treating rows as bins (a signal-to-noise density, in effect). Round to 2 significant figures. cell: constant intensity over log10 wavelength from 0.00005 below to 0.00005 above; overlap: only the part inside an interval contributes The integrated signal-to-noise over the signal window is 84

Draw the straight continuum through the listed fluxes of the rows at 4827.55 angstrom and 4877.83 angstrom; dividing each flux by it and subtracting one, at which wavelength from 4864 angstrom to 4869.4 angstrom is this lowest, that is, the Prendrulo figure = 4864.37 angstrom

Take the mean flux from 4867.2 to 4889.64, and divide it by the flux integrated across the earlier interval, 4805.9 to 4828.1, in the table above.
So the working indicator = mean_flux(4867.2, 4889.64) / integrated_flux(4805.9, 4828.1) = 0.0426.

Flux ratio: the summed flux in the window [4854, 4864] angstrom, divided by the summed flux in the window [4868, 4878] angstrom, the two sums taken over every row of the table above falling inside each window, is 1.13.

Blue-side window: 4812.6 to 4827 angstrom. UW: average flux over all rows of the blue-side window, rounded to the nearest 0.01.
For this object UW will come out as 6.82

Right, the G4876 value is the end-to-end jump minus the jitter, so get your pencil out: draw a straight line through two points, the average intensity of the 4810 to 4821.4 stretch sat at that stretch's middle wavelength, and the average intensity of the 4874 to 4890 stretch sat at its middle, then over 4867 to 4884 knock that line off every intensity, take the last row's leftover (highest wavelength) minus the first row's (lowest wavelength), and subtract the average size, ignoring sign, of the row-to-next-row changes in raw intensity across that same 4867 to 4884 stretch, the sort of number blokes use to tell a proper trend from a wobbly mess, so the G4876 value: -1.1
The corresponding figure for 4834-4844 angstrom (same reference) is -1.9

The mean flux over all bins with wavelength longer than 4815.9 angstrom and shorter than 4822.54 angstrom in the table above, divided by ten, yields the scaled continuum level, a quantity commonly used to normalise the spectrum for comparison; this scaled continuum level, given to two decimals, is 0.70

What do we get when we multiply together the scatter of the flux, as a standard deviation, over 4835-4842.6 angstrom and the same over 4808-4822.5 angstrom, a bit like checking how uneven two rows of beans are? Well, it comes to 0.8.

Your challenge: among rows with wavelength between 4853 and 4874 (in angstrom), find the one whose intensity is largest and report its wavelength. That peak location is 4865.49 angstrom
